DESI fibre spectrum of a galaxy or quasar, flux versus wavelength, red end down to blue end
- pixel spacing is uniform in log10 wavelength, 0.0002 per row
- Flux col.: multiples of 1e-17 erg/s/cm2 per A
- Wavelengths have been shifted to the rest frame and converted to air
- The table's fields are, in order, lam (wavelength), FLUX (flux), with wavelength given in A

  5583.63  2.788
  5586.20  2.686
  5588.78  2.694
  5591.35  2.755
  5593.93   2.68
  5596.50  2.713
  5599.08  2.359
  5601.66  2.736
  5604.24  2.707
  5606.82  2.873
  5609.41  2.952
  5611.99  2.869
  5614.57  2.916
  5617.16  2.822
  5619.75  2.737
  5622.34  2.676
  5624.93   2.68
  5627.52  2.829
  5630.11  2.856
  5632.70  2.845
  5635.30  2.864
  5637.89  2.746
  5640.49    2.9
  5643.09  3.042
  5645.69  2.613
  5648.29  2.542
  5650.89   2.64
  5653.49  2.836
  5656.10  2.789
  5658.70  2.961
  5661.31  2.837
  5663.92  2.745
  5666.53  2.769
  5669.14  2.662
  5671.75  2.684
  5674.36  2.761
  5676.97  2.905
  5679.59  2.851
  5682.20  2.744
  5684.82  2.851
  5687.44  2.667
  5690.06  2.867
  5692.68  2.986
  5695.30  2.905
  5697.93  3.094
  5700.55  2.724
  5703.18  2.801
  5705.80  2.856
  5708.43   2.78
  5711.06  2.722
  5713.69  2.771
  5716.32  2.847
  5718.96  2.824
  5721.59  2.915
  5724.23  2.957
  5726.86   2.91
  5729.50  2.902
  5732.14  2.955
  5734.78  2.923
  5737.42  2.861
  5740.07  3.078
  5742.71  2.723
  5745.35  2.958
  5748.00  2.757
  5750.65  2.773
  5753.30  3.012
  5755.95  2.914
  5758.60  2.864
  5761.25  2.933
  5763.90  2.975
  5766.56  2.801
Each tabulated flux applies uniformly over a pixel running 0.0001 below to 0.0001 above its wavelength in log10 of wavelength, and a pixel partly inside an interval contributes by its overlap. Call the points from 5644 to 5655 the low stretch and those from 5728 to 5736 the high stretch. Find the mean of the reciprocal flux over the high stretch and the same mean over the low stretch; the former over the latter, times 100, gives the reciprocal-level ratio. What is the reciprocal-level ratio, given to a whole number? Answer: 91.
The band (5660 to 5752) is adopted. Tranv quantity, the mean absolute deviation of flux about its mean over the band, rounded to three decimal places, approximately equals 0.087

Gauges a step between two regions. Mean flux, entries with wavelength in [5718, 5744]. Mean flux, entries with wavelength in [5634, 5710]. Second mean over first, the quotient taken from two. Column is 1.03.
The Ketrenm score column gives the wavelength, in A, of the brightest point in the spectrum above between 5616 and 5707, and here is 5697.93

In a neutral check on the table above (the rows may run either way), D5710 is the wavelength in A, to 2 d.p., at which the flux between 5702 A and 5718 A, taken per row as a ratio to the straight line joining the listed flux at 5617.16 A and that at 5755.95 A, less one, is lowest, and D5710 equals 5711.06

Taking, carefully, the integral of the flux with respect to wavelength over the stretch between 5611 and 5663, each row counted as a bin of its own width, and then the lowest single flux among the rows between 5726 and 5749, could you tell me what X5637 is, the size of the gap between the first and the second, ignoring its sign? 143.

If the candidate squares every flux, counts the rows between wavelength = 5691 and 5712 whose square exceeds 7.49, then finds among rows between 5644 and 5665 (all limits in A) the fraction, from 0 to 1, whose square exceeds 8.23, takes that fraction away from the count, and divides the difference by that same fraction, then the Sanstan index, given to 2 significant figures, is 47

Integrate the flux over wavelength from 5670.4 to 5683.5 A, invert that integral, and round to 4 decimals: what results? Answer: 0.0274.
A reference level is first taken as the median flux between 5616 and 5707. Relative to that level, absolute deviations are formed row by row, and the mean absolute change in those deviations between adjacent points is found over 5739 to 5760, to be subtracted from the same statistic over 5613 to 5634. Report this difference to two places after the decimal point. -0.02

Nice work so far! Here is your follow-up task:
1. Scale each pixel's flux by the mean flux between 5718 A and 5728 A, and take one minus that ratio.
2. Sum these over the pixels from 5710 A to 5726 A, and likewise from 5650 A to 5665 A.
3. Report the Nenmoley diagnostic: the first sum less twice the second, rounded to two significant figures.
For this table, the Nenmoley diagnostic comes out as -0.29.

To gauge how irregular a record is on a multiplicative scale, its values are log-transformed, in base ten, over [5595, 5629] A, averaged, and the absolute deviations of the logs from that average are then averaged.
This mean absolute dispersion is 0.0173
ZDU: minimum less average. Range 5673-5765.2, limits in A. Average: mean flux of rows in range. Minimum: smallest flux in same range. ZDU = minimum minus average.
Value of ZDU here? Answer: -0.20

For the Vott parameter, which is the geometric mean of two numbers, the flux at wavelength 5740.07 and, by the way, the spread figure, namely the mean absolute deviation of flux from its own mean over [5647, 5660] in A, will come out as 0.633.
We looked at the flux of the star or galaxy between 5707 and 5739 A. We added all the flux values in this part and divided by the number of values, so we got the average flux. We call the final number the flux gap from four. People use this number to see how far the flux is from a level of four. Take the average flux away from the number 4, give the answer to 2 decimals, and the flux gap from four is 1.14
